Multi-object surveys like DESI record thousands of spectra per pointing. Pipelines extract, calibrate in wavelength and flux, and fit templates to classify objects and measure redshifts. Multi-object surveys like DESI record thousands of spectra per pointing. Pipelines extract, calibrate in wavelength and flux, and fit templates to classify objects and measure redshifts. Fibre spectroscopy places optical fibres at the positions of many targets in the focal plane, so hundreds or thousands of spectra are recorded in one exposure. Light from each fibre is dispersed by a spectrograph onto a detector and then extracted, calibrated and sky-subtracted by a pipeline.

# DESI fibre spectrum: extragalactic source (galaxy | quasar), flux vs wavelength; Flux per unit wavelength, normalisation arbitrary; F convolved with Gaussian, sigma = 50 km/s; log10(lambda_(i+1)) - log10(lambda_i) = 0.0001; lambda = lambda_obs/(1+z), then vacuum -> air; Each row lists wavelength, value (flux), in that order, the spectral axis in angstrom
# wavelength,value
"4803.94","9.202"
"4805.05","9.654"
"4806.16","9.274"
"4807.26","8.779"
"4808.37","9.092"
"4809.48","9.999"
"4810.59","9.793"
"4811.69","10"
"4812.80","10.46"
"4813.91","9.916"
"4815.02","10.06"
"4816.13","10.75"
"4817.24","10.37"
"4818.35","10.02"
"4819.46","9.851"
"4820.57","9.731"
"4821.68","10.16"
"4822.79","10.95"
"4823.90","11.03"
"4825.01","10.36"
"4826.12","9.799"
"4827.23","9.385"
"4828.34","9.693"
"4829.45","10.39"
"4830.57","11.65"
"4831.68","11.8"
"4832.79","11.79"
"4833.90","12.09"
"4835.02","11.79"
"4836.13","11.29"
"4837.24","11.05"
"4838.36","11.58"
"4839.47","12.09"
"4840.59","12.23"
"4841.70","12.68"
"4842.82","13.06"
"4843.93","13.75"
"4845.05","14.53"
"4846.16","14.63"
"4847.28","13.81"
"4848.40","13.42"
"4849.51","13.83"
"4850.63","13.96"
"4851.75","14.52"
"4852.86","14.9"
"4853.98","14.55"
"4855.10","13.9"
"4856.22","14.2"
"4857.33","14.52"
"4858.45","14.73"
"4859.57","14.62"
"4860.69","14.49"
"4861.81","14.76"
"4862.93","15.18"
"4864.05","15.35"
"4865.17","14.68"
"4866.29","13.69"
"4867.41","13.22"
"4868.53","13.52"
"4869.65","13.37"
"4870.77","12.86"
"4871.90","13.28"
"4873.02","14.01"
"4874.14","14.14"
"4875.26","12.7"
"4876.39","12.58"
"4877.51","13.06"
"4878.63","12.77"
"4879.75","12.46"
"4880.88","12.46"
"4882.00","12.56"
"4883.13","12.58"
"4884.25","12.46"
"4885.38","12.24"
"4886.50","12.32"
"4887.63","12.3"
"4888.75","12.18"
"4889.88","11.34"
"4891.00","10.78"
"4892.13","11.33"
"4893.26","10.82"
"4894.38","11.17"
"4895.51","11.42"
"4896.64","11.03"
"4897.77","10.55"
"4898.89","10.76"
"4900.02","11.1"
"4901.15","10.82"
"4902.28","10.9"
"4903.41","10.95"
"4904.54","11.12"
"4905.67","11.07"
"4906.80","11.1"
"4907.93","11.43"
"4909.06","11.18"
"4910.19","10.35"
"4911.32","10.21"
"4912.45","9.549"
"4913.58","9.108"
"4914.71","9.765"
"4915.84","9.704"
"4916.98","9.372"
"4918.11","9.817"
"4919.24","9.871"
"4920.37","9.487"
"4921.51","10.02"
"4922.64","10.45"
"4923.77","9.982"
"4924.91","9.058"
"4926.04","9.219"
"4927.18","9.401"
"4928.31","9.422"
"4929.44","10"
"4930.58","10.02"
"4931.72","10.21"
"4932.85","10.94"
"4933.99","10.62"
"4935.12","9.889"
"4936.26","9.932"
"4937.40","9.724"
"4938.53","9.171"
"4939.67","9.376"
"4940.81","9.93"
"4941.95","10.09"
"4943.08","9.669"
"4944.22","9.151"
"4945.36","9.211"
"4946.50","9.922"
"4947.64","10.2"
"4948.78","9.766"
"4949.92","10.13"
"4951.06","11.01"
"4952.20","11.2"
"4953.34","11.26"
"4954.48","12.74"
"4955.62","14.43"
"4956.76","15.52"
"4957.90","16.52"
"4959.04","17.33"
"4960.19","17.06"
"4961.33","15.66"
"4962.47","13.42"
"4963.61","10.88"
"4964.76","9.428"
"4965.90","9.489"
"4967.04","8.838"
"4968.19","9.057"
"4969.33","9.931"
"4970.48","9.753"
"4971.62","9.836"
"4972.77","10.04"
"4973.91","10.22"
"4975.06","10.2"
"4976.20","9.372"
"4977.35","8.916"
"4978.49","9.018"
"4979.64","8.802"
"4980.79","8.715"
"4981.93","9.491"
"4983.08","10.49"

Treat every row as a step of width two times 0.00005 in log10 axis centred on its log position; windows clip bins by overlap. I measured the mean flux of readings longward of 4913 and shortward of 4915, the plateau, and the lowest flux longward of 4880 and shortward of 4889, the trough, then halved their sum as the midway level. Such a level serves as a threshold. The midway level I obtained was 10.8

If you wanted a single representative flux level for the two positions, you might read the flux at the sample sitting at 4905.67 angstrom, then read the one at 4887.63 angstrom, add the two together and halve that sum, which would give 11.7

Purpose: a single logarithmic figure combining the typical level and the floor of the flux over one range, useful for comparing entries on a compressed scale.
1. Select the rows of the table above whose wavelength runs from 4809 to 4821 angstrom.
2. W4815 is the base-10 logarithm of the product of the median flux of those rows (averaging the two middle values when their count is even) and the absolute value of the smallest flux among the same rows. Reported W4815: 1.99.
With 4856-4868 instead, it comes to 2.29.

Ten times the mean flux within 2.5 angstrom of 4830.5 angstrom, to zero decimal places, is 111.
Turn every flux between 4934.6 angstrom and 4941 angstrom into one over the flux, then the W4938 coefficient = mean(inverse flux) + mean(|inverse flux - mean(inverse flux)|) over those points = 0.11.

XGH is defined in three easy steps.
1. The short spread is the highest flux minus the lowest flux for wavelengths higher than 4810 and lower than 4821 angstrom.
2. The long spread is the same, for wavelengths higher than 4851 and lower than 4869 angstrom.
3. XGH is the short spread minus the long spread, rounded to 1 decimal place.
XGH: -1.1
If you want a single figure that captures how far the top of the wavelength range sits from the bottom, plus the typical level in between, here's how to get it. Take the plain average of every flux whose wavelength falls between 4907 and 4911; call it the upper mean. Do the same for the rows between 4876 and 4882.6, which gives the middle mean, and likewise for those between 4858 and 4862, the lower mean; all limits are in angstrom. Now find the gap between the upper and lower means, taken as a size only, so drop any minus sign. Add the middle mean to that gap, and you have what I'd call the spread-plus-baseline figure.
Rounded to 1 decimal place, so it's 16.3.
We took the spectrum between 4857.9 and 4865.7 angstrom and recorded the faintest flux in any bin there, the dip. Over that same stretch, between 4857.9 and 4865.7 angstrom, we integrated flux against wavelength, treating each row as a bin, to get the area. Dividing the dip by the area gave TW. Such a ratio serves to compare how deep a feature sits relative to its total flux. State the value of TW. 0.125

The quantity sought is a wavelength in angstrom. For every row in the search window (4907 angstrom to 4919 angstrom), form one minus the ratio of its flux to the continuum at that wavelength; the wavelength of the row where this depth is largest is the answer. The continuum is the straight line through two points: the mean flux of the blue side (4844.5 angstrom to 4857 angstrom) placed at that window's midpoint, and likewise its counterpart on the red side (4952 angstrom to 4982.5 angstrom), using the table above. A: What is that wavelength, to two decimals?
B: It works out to 4913.58 angstrom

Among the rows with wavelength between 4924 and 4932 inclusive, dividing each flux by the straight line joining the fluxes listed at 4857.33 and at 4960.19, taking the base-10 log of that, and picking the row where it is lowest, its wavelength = 4924.91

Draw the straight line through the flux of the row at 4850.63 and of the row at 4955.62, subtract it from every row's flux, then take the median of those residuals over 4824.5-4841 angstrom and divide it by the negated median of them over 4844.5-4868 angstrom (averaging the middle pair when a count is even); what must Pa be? 4.2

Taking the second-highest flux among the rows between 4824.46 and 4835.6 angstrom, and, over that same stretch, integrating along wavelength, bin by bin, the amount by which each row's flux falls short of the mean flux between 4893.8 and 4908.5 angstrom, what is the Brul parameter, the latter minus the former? -10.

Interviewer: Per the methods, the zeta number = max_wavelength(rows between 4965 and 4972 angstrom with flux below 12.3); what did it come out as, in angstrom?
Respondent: 4971.62 angstrom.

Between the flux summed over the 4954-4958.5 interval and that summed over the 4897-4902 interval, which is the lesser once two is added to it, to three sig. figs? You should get 45.2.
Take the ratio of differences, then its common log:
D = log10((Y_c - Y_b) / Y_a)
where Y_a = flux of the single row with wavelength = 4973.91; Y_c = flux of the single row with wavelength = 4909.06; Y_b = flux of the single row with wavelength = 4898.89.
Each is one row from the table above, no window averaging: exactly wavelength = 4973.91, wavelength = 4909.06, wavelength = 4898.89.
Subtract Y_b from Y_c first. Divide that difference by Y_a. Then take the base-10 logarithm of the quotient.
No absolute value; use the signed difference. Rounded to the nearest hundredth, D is -1.39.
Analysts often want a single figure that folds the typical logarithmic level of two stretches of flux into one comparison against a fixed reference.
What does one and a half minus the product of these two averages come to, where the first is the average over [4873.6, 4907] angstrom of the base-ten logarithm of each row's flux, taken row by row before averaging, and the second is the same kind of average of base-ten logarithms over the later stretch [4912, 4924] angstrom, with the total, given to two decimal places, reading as 0.44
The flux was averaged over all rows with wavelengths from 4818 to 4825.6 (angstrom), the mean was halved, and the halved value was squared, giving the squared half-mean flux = 27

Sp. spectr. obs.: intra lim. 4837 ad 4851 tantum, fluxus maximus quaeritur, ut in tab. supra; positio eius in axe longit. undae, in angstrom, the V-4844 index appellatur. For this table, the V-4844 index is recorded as 4846.16 angstrom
